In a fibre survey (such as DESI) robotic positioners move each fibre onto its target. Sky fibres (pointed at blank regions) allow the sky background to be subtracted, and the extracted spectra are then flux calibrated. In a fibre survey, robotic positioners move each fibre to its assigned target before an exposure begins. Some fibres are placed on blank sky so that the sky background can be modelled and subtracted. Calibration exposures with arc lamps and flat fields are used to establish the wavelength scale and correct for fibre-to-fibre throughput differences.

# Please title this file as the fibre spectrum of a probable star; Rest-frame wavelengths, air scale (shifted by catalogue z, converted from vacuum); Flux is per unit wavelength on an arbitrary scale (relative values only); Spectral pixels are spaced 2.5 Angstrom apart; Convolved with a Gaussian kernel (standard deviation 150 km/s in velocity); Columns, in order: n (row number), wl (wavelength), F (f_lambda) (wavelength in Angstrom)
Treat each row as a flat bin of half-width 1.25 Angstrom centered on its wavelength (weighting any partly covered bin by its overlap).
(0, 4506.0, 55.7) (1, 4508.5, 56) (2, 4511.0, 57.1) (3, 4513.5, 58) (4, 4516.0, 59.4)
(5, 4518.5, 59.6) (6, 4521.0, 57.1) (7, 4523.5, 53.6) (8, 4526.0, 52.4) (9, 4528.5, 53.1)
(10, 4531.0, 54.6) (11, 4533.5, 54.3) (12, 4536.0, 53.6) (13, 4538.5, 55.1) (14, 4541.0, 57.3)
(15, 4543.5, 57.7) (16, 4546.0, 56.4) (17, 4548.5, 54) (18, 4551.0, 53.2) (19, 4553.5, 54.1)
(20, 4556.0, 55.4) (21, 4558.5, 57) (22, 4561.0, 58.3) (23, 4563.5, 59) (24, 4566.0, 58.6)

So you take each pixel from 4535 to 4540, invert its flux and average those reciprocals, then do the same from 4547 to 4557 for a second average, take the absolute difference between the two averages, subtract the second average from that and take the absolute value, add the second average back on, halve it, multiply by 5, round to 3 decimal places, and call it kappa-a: 0.092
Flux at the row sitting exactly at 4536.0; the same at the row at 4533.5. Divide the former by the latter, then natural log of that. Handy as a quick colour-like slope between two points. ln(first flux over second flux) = -0.013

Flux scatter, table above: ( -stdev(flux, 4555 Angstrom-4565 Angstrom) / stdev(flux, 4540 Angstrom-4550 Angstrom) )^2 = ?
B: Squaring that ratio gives 0.91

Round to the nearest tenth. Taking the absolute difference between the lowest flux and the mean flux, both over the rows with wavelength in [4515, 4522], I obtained 1.6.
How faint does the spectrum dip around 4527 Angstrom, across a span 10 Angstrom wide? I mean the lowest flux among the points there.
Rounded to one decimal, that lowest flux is 52.4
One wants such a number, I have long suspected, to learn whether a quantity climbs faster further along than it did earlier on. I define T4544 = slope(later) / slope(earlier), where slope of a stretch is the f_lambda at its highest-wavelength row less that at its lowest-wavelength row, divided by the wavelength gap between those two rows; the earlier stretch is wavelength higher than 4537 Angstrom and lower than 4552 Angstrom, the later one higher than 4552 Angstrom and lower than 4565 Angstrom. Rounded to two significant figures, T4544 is -3.2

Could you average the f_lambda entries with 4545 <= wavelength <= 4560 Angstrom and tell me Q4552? 55.0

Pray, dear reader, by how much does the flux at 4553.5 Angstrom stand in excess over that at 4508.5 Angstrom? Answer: -2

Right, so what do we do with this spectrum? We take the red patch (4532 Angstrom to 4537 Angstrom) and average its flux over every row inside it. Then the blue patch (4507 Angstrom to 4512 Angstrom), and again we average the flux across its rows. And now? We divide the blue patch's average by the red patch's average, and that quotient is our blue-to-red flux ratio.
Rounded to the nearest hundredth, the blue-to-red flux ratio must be 1.05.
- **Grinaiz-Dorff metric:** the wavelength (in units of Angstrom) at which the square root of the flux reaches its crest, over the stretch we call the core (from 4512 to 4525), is 4518.5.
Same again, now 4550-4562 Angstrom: 4561.0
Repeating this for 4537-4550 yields 4543.5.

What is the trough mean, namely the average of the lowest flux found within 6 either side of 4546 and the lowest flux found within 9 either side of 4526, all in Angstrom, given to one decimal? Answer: 52.8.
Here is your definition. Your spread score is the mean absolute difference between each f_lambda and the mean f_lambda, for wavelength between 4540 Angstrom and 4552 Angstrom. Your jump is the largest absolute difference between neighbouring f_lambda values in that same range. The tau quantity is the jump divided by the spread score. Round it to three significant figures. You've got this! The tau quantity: 1.42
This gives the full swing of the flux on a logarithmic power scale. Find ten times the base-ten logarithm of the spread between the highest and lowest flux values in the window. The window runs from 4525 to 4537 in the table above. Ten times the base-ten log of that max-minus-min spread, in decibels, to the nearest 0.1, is 3.4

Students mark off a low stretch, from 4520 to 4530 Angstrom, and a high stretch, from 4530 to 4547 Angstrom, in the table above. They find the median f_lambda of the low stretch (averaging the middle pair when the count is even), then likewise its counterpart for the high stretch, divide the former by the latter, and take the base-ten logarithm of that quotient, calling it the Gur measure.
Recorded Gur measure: -0.014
